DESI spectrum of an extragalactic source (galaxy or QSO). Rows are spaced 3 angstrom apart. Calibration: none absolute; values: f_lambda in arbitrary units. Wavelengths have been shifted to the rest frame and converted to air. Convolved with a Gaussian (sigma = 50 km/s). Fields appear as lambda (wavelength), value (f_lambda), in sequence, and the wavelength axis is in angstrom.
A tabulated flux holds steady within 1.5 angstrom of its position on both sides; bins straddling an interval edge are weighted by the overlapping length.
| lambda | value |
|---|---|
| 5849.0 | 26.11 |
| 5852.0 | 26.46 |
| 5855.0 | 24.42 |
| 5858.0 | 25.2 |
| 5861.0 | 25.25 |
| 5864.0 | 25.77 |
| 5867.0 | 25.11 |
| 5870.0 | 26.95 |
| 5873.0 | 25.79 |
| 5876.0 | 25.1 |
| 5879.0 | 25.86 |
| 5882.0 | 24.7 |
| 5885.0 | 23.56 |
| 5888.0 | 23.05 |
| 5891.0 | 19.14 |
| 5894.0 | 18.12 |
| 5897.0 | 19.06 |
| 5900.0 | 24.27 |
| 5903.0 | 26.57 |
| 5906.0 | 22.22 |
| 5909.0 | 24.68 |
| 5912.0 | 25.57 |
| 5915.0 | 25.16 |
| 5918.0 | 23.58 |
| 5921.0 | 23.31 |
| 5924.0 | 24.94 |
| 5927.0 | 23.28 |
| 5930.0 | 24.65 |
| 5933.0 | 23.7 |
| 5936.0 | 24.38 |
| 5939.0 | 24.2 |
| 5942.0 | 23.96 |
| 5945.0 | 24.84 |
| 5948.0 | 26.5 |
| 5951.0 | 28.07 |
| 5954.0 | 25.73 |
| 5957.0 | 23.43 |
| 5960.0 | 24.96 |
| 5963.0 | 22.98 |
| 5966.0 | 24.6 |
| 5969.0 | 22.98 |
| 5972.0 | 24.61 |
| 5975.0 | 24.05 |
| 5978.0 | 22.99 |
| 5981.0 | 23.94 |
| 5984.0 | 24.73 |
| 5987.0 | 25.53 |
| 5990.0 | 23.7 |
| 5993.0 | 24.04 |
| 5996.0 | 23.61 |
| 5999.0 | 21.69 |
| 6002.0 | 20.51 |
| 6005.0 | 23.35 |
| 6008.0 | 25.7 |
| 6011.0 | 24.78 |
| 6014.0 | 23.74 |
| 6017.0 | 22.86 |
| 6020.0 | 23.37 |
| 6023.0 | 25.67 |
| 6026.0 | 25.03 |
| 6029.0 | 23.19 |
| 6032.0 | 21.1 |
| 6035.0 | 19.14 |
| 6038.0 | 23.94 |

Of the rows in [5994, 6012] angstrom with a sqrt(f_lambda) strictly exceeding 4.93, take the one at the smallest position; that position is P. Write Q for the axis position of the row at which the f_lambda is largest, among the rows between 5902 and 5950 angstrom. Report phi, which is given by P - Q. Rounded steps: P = 6008.0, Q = 5903.0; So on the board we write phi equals 105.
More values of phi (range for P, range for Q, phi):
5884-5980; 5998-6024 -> -105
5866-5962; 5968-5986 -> -117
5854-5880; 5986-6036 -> -153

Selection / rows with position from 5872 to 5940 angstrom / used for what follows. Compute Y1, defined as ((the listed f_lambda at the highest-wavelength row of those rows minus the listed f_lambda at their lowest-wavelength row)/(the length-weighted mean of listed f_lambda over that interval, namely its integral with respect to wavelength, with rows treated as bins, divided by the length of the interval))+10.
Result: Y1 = 9.9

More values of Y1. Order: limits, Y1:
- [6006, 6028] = 10.0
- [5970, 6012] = 10.0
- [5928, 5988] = 10.0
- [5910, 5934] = 9.9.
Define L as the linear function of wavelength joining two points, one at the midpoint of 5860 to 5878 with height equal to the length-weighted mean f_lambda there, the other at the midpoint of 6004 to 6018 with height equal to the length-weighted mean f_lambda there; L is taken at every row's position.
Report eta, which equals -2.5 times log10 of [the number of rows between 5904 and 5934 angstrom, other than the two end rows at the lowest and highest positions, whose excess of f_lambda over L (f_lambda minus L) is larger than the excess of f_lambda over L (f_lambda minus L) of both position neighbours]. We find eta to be -1.19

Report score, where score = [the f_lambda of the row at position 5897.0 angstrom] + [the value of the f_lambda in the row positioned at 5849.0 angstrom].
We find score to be 45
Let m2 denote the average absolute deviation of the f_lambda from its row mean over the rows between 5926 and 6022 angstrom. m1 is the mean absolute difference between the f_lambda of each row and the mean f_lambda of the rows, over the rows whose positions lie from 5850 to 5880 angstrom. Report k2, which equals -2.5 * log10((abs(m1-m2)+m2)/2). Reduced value 0.4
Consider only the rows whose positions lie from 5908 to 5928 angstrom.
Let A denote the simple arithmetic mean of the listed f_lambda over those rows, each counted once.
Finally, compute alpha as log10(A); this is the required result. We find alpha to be 1.39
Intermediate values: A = 24.4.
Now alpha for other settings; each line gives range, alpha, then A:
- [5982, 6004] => 1.37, 23.4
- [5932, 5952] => 1.40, 25.1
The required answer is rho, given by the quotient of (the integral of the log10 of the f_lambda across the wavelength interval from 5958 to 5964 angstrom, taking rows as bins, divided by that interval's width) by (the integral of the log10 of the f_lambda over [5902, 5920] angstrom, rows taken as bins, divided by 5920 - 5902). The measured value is 0.993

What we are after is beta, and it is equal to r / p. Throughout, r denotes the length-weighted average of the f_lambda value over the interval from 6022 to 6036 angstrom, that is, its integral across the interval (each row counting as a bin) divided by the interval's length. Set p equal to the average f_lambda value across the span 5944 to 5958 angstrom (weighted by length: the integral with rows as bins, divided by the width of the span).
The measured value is 0.885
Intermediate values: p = 25.8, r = 22.9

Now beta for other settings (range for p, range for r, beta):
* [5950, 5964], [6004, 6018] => 0.966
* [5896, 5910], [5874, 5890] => 1.037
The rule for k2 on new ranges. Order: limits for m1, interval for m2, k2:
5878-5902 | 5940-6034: -0.3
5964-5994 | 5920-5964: 0.4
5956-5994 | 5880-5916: -0.7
